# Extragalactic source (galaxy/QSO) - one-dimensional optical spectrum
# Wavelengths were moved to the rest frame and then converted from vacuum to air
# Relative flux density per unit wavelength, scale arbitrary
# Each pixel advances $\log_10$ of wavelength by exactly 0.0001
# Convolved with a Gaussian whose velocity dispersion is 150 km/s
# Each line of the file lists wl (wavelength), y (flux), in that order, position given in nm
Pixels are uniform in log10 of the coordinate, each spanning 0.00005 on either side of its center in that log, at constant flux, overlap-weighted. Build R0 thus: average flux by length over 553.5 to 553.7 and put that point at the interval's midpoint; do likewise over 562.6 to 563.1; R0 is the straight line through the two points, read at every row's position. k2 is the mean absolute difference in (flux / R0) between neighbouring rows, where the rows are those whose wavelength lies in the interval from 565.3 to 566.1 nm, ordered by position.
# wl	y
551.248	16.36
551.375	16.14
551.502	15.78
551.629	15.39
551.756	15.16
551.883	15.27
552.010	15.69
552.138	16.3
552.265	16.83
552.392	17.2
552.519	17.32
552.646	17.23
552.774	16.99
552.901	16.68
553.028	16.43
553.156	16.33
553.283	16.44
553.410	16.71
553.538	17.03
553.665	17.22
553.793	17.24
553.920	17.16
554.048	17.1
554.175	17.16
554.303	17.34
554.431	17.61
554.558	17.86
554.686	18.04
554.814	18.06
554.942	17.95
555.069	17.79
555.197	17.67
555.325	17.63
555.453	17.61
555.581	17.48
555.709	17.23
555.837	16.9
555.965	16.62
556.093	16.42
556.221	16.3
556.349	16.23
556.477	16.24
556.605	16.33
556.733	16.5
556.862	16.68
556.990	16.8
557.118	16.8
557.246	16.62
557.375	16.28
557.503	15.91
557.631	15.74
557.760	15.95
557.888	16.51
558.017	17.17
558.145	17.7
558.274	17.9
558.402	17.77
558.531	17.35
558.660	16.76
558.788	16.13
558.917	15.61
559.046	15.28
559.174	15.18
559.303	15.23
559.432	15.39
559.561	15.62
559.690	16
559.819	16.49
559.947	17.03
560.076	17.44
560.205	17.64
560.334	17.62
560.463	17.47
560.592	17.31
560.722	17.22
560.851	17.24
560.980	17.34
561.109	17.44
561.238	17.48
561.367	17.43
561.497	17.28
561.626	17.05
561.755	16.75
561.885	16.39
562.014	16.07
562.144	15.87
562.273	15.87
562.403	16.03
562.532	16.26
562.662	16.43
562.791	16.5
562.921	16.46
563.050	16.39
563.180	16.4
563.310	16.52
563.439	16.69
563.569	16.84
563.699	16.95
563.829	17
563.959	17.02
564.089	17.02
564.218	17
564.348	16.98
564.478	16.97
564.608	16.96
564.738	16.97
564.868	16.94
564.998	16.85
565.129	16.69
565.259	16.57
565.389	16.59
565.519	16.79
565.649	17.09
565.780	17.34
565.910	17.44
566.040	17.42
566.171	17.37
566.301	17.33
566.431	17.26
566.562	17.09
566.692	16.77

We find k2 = 0.011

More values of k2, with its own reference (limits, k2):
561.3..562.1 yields 0.016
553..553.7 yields 0.012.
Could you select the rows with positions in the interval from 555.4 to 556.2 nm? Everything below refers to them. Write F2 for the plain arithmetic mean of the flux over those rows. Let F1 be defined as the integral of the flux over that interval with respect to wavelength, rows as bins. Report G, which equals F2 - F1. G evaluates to 3.45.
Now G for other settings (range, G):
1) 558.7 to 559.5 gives 3.06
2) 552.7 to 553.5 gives 3.31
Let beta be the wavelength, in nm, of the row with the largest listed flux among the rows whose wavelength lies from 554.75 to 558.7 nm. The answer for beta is 554.814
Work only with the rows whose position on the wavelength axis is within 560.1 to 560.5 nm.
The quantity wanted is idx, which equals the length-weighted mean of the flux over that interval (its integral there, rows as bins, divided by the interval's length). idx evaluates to 17.6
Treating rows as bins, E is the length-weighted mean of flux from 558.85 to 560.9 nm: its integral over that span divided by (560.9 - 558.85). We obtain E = 16.48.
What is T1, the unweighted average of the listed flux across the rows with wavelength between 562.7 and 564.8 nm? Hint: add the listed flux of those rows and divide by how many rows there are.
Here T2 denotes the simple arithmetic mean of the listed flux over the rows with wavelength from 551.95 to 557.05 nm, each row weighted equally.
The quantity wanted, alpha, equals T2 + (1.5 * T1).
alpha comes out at 42.2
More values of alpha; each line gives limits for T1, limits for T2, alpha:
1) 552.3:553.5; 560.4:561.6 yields 42.6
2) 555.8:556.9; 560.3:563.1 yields 41.5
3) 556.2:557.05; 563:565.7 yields 41.5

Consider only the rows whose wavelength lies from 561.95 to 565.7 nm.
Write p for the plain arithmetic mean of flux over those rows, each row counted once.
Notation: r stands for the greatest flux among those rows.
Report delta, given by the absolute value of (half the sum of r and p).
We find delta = 16.9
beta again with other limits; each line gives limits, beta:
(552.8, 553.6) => 553.538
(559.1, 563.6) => 560.205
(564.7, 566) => 565.910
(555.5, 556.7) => 555.581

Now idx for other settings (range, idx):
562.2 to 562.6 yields 16.1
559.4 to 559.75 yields 15.7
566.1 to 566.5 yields 17.3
